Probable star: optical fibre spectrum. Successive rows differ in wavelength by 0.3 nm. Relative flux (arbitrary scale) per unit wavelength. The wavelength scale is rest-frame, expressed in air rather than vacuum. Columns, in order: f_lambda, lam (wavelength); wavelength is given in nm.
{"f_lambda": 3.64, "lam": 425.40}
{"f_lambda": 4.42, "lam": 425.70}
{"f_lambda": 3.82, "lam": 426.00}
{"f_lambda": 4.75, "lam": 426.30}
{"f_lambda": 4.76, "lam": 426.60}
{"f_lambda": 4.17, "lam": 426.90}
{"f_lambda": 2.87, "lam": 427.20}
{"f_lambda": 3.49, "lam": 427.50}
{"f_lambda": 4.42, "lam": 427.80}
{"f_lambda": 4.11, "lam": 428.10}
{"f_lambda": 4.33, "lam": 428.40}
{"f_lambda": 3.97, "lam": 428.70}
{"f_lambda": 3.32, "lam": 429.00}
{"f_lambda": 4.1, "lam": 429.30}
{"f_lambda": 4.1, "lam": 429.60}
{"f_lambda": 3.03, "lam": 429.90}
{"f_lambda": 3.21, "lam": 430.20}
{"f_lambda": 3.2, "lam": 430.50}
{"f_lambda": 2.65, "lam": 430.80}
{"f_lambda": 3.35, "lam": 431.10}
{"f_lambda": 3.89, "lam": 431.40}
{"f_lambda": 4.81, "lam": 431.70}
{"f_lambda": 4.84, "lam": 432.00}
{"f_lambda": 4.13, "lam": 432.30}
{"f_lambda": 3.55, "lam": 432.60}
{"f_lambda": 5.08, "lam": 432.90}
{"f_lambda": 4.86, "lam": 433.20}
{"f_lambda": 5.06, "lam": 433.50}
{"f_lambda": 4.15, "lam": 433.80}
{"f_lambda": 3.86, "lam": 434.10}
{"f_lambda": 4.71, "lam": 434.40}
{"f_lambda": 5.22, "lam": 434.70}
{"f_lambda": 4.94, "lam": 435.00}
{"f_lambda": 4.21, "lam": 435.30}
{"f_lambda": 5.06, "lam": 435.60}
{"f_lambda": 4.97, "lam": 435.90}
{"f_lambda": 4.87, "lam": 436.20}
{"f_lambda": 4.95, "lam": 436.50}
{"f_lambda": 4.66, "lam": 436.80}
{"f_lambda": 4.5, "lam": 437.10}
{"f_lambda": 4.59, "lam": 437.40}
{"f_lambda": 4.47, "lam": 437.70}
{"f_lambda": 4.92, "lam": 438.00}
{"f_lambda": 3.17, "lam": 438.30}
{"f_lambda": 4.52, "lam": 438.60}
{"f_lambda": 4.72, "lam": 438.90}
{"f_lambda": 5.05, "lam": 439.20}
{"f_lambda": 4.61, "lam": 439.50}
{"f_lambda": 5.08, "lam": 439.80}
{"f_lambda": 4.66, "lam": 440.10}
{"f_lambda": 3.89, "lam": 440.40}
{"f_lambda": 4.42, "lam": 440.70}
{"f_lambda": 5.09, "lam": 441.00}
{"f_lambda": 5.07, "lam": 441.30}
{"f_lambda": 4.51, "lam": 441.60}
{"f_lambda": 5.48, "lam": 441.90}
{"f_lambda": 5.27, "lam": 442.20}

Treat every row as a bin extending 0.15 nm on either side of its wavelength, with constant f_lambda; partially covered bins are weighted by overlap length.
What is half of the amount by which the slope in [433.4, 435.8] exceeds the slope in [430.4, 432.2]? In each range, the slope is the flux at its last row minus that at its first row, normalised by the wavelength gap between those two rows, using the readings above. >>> -0.55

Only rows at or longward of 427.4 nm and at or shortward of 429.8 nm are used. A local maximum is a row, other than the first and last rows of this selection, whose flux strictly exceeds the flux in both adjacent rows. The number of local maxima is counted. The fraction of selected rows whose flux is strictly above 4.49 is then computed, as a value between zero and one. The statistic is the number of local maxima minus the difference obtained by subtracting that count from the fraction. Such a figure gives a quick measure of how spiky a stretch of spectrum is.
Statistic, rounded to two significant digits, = 4.0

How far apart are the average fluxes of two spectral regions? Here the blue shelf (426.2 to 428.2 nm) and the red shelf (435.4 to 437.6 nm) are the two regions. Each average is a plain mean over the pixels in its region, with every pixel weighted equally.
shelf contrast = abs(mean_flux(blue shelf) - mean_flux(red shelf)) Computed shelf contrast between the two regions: 0.72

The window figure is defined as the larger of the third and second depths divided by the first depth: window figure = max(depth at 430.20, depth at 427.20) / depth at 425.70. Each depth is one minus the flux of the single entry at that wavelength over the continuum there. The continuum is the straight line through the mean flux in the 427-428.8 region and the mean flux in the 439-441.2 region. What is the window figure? -1.3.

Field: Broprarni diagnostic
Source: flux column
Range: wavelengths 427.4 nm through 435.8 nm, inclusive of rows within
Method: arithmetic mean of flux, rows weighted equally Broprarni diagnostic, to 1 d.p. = 4.1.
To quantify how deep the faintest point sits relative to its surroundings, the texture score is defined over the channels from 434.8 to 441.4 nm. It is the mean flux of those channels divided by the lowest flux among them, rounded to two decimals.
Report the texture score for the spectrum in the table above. 1.47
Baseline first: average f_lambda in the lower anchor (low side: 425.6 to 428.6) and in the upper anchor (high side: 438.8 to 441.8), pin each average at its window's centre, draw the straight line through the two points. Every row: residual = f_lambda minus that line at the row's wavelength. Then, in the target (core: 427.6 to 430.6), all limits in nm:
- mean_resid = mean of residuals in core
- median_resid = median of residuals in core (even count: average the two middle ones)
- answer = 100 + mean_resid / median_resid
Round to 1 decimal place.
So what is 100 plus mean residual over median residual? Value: 102.5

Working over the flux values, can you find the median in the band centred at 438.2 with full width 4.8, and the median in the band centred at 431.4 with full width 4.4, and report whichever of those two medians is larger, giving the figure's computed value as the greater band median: 4.66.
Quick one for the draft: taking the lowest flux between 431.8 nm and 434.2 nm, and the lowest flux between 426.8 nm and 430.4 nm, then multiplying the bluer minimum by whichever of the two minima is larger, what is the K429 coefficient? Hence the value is 10.2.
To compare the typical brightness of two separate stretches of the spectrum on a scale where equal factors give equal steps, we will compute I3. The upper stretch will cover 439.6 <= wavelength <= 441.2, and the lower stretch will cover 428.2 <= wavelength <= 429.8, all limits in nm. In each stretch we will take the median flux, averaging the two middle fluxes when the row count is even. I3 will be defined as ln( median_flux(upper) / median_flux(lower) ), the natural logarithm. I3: 0.13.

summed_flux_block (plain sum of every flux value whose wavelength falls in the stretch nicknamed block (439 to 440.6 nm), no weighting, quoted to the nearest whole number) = 23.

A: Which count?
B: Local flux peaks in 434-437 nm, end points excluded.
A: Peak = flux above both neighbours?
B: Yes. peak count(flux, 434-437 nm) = 3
